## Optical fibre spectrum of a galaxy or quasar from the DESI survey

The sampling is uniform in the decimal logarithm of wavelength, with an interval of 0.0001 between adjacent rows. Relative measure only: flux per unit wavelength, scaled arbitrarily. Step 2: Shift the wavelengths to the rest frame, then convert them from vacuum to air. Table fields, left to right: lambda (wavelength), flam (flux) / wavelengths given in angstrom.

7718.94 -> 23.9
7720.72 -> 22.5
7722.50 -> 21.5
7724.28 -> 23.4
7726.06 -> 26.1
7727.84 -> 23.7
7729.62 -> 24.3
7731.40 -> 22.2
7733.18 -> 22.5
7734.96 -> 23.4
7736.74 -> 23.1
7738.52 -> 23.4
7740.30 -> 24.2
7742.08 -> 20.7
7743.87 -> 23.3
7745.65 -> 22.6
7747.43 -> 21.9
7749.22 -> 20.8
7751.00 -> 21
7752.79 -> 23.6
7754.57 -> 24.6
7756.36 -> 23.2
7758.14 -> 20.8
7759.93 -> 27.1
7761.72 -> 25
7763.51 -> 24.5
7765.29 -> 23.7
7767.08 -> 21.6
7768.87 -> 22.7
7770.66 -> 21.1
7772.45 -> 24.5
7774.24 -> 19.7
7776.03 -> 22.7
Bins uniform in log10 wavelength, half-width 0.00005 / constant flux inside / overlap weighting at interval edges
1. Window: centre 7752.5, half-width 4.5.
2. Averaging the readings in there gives 22.6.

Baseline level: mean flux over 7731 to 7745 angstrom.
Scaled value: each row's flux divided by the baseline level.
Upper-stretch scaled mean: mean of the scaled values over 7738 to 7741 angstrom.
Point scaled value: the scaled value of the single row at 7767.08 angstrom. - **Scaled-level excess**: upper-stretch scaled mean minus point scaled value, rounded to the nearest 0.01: 0.10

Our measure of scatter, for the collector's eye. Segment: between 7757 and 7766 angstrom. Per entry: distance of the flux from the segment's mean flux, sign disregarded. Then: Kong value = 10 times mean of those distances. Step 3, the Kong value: 16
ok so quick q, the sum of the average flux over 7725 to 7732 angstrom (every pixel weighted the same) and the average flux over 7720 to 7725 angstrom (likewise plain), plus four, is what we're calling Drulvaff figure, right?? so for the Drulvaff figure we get 50.5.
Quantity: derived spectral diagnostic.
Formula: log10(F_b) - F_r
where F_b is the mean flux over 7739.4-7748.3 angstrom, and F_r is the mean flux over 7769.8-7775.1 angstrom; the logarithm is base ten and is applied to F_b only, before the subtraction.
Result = -20.4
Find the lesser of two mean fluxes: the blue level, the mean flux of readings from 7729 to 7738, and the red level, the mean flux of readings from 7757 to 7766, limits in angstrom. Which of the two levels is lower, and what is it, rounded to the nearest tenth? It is 23.1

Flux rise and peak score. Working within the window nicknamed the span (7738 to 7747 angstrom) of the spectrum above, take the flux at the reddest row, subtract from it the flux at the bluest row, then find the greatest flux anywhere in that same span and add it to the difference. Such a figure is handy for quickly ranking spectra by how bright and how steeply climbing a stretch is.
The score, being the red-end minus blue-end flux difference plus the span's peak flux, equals 23.4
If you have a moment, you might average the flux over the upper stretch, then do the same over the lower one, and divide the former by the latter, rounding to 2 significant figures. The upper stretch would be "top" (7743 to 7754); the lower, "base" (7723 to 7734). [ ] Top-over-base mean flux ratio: 0.94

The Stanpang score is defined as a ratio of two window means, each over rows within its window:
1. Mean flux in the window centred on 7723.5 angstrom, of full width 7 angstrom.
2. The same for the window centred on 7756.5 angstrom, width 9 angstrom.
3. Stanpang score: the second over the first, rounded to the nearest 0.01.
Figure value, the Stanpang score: 1.02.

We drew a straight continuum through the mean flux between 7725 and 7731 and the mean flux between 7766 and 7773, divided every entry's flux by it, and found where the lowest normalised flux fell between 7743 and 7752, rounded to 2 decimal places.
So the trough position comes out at 7749.22 angstrom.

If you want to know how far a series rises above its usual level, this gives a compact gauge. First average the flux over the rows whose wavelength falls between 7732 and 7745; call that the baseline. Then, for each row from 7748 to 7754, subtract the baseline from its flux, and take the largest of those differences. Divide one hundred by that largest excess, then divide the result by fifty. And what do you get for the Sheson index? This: 3.0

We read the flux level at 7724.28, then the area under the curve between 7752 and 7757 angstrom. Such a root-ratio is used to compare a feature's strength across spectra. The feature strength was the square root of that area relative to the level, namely 2.3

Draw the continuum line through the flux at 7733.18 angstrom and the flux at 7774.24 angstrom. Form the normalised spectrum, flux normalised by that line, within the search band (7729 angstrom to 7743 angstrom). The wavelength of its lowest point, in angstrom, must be 7742.08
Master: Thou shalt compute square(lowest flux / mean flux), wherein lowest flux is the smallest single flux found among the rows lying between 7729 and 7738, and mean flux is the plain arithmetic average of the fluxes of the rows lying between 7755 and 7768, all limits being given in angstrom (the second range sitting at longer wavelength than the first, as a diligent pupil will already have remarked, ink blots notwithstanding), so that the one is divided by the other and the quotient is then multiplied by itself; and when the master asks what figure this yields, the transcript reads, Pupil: 0.88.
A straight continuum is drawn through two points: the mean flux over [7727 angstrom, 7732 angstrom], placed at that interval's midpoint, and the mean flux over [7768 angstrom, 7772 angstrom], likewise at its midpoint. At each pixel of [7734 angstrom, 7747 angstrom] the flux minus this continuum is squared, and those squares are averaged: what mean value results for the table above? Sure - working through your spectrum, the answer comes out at 1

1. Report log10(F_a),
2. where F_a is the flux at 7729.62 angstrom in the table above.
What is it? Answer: 1.39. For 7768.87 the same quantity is 1.36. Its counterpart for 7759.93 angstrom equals 1.43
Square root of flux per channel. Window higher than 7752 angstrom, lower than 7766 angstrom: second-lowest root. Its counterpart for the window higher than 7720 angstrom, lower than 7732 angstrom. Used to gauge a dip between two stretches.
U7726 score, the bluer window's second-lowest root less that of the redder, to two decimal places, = -0.10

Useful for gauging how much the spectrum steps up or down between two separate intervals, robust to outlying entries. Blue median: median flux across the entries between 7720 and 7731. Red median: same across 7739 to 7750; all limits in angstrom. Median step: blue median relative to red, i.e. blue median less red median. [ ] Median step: 1.3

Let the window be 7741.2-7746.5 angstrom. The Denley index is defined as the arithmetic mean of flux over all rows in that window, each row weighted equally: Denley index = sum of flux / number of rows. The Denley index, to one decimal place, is 22.2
